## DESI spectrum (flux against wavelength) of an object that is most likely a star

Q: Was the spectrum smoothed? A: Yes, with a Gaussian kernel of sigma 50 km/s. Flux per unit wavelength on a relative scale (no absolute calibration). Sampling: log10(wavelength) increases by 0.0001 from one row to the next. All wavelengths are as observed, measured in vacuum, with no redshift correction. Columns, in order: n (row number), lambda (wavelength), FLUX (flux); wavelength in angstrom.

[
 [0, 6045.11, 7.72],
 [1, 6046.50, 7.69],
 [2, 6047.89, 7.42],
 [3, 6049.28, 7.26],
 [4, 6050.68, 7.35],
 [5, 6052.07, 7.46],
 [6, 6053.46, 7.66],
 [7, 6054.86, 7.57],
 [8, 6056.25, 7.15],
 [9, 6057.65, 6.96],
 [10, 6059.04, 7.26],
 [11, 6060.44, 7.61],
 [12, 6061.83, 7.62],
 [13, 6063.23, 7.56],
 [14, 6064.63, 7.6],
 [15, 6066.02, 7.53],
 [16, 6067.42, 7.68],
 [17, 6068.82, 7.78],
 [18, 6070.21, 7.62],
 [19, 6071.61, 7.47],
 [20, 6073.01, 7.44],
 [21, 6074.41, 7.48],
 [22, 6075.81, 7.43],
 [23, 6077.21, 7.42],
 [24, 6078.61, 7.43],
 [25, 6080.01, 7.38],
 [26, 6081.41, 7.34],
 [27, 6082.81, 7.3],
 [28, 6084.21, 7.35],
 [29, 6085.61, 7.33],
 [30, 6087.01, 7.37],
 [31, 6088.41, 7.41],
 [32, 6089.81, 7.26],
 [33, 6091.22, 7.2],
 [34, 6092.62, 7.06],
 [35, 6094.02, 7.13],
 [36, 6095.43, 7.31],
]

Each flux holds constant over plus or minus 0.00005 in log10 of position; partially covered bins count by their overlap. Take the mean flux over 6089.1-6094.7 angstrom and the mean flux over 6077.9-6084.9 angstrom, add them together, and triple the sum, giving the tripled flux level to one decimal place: 43.6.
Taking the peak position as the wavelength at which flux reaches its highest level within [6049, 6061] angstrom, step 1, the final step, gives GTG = 6053.46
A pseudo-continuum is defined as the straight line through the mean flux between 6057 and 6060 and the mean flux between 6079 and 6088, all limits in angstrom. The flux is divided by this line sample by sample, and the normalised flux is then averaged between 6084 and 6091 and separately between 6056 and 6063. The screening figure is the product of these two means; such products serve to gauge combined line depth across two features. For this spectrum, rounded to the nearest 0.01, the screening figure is 1.02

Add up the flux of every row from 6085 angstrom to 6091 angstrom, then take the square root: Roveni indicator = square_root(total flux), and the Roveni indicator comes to 5.42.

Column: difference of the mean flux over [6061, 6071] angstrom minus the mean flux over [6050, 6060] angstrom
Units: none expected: 0.28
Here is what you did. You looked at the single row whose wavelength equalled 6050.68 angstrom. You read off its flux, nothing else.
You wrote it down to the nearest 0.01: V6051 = 7.35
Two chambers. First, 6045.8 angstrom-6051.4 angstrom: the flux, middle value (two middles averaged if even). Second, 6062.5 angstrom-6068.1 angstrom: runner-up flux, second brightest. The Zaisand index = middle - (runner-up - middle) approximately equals 7.17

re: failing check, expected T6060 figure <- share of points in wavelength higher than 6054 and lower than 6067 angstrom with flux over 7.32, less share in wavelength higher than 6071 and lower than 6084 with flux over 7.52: 0.67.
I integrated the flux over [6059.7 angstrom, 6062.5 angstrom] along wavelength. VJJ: 21.3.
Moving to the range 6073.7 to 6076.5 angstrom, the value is 20.9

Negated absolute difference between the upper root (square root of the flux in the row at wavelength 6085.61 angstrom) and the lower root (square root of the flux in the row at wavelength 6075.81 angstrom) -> -0.02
